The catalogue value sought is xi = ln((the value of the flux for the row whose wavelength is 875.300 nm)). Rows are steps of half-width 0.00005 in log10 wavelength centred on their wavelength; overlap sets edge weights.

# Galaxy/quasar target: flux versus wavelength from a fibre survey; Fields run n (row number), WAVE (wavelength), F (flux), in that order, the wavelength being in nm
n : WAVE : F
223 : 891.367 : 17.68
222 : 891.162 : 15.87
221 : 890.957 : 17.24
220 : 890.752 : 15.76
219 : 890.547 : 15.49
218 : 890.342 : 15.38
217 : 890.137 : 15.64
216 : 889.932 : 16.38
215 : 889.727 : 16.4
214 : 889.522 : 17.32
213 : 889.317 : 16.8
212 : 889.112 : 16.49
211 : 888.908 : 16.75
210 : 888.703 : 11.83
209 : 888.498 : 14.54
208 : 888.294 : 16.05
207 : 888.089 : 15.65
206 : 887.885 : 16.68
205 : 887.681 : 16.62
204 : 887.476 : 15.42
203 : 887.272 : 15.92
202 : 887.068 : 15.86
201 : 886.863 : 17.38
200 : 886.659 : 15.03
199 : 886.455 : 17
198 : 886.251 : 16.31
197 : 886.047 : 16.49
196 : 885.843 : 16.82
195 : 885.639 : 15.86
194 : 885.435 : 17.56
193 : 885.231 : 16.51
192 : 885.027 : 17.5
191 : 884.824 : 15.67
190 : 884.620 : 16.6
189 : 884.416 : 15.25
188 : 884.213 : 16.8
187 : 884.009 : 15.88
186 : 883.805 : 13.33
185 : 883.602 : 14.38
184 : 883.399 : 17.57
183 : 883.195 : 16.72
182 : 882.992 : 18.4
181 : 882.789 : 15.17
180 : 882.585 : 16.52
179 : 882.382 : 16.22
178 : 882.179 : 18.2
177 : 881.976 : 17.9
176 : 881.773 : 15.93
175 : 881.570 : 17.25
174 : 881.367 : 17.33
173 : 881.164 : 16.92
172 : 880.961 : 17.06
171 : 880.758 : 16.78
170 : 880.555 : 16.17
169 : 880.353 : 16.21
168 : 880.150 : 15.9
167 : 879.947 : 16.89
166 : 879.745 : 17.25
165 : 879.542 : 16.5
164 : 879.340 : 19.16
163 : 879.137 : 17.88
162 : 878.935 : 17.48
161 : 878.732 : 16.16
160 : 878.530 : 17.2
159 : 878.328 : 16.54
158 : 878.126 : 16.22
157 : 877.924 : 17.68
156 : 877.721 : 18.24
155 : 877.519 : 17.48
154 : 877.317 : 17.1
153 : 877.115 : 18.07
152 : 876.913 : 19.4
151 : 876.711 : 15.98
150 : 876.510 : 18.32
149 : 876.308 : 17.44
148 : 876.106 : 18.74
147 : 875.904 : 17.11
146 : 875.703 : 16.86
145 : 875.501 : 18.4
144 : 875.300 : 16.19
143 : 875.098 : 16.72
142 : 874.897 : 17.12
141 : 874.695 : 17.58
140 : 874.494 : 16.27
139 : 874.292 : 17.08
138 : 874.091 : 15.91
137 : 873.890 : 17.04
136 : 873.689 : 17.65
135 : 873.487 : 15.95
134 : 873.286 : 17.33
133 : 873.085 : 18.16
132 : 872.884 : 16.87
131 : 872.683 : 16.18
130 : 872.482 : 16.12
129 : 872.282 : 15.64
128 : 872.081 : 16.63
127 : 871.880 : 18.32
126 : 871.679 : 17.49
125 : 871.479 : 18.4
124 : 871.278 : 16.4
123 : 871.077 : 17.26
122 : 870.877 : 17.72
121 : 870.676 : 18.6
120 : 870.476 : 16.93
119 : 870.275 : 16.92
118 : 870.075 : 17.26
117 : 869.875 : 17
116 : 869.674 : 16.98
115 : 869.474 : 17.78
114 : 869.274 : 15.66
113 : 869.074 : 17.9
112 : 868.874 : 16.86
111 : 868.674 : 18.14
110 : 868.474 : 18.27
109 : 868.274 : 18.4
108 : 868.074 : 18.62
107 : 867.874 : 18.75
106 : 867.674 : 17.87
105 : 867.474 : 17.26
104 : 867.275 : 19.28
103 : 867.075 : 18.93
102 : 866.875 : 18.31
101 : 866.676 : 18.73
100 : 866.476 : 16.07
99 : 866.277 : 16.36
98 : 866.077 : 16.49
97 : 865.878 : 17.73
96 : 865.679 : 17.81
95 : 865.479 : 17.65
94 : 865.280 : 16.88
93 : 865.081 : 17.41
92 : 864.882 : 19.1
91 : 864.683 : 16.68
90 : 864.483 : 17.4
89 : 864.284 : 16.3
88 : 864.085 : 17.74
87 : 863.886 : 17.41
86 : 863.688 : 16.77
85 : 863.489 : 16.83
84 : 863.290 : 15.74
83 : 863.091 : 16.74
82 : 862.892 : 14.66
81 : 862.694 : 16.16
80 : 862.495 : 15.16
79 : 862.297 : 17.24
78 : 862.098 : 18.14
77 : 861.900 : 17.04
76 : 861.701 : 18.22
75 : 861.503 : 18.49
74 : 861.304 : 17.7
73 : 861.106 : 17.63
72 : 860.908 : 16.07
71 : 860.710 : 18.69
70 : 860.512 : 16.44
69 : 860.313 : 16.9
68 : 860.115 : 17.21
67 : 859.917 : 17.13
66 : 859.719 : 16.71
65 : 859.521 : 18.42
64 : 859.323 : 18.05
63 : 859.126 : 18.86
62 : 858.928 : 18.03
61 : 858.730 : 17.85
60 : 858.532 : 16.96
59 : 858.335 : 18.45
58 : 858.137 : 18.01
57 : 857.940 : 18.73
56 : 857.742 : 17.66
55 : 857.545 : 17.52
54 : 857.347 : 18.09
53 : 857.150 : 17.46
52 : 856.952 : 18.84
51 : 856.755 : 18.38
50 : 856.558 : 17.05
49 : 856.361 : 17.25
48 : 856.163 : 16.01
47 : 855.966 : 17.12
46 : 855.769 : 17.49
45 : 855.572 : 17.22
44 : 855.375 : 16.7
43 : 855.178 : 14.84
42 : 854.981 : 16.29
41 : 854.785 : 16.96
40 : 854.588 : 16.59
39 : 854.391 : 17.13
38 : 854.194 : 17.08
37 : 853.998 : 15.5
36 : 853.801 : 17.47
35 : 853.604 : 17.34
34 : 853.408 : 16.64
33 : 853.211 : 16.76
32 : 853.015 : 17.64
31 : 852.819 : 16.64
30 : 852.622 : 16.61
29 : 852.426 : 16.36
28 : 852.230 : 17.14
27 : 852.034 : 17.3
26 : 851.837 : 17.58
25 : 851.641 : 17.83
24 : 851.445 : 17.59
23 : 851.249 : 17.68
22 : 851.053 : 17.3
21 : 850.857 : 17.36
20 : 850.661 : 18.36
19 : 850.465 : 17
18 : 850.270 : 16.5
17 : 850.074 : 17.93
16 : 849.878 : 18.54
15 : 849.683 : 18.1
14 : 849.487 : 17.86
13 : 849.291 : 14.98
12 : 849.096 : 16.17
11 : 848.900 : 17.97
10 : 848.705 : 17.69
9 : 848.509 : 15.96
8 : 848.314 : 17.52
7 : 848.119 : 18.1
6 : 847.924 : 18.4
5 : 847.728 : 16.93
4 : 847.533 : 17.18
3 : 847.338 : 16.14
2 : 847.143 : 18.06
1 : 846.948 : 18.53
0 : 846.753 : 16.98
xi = 2.78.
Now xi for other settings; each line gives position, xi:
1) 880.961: 2.84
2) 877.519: 2.86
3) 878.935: 2.86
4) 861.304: 2.87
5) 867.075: 2.94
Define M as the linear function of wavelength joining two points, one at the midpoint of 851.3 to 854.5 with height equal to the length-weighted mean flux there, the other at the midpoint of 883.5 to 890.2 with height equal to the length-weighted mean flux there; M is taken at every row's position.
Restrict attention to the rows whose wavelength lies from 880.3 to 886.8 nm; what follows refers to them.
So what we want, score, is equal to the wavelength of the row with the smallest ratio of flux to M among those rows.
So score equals 883.805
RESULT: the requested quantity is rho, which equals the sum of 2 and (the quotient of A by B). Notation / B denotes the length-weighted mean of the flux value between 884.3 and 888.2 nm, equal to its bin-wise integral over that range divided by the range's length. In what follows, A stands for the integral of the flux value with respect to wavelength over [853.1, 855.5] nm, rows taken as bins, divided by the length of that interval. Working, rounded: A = 16.6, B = 16.3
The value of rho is 3.02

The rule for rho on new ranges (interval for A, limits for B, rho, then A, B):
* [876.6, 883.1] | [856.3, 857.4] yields 2.96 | 17.1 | 17.9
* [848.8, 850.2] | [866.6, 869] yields 2.95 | 17.3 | 18.3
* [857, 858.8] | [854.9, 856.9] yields 3.06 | 17.9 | 16.9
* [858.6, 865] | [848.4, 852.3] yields 2.99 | 17.2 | 17.3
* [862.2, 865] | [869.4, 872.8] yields 2.97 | 16.7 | 17.1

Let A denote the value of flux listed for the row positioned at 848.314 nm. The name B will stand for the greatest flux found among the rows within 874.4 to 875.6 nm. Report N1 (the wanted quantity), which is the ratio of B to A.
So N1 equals 1.05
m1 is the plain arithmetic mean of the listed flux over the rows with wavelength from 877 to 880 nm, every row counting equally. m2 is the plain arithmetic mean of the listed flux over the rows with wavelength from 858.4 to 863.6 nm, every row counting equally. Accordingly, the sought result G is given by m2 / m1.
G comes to 0.99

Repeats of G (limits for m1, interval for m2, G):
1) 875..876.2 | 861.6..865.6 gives 0.98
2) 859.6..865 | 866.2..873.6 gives 1.02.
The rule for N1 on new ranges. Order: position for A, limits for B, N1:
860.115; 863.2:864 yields 1.01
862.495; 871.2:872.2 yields 1.21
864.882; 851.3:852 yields 0.93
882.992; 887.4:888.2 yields 0.91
